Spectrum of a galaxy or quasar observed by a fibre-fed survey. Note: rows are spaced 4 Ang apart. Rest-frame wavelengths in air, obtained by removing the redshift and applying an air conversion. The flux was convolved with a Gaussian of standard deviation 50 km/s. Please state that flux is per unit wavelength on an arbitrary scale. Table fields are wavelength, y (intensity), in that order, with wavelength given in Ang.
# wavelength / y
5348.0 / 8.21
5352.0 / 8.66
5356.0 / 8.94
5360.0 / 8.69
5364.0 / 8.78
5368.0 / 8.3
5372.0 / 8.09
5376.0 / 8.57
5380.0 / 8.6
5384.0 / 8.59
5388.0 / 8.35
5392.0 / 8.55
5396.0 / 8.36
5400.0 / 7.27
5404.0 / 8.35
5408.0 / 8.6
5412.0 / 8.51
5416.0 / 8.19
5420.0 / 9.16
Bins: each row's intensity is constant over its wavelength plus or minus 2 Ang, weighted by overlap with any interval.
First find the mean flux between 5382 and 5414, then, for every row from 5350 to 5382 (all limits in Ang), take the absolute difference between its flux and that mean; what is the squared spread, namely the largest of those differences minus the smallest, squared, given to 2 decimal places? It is 0.35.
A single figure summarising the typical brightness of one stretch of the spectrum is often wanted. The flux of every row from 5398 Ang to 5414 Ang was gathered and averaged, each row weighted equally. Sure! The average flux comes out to 8.18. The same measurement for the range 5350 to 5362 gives 8.76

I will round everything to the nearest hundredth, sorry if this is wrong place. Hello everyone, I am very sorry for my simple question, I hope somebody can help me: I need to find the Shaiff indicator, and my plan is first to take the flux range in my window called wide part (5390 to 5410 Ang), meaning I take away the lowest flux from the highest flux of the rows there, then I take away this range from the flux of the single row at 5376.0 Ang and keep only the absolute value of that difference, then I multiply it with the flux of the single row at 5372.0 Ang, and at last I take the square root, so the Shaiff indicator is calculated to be 7.65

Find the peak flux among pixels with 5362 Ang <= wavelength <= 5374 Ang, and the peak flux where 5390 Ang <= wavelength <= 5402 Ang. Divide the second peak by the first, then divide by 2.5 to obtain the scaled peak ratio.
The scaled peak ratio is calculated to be 0.390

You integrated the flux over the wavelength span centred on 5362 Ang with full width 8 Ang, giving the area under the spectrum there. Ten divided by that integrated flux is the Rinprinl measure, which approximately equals 0.143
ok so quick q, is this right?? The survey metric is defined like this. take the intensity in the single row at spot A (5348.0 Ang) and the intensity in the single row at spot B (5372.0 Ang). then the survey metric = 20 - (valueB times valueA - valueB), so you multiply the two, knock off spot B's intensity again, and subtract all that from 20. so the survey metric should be -38.3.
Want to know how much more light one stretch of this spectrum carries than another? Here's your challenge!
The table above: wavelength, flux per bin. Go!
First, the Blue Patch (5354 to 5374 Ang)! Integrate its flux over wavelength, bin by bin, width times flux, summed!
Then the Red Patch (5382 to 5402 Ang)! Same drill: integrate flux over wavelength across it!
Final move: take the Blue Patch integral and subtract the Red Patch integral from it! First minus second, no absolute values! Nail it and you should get 6.7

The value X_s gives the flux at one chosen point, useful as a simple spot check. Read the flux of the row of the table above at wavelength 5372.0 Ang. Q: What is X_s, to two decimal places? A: 8.09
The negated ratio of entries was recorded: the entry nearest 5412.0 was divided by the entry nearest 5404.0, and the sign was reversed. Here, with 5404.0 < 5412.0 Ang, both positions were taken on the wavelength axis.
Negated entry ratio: -1.02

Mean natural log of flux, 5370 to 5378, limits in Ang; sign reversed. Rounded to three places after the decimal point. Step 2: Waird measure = -2.119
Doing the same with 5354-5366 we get -2.175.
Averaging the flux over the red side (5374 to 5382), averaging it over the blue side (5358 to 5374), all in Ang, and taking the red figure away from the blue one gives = -0.1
